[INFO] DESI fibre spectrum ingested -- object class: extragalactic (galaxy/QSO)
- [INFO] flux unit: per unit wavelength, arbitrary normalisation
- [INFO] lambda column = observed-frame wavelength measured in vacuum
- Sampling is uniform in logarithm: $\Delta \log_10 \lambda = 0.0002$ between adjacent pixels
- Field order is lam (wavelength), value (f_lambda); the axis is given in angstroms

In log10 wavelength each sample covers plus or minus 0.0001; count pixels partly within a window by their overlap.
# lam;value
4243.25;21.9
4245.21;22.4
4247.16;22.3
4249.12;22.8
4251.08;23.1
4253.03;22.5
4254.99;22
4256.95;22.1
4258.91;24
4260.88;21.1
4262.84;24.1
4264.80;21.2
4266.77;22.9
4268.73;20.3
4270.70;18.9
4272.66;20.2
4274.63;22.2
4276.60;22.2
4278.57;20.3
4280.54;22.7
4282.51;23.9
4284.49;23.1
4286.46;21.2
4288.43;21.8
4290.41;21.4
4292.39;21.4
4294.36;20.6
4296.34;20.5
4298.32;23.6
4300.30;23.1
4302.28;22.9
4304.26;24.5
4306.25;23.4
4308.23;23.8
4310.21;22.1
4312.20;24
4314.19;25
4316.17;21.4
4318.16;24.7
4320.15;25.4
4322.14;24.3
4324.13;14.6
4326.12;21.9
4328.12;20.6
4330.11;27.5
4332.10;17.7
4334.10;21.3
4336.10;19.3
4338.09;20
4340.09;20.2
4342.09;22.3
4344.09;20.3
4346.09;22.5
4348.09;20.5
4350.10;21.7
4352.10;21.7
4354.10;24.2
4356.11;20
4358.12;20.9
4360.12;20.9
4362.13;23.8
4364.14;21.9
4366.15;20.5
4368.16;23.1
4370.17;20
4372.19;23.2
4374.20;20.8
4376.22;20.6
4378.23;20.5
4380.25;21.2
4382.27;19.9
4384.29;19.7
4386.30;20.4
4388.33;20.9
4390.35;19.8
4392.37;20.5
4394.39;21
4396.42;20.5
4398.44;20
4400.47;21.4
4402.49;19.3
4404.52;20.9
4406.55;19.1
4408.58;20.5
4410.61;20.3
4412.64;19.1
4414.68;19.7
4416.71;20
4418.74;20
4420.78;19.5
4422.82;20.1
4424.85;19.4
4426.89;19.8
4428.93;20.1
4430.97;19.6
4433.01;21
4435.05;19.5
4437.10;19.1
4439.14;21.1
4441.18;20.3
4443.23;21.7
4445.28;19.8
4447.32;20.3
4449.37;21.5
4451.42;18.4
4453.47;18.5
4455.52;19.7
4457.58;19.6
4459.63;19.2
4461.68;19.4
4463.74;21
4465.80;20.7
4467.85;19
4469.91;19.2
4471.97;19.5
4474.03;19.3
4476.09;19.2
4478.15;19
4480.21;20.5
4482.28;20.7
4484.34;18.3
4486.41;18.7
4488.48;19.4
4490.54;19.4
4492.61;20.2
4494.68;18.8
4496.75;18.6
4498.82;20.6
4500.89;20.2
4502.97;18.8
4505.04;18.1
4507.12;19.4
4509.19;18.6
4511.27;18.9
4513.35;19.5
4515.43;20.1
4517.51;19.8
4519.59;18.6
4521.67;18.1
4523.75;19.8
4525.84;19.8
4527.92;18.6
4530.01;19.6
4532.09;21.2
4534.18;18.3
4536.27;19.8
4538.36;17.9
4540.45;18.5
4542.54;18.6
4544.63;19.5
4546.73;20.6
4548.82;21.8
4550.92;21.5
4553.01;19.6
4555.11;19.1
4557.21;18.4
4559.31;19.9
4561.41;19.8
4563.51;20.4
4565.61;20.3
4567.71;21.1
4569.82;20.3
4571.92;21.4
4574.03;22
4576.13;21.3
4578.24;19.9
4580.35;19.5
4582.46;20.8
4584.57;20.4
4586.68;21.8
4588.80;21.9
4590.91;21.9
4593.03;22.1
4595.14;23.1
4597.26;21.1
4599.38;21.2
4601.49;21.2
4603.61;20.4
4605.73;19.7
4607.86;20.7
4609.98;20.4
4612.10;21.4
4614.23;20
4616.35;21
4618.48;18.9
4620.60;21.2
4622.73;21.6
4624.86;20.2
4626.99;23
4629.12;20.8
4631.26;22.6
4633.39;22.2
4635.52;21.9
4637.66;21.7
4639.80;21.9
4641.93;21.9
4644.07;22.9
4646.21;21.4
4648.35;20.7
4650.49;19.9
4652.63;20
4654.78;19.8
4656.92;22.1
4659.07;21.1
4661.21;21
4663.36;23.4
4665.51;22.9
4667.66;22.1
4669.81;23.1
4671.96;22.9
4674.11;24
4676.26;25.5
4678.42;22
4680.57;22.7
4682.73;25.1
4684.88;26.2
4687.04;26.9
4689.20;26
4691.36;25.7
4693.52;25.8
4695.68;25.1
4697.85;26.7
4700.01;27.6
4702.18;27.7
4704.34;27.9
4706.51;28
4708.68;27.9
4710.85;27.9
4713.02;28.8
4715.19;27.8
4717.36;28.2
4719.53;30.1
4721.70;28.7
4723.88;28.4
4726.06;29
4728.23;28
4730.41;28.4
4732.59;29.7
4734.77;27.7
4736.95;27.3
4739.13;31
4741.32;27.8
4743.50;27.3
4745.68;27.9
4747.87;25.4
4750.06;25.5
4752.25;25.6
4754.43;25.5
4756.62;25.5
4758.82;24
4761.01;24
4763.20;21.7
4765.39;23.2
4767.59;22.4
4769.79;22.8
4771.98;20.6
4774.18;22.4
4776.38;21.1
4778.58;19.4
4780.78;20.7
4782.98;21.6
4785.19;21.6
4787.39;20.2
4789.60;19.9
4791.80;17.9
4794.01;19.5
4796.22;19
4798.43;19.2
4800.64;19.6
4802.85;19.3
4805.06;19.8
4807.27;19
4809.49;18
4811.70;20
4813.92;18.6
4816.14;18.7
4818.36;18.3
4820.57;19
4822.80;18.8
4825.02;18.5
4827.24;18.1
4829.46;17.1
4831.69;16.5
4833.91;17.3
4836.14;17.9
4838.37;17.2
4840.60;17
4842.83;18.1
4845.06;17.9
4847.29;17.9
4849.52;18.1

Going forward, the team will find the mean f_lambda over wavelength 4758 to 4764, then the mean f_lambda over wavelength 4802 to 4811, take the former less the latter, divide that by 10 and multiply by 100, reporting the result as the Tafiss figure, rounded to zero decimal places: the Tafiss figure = 42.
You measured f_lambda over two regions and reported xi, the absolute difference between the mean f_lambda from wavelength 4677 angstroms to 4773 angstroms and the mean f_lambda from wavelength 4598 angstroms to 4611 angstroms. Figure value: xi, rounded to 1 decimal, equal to 5.8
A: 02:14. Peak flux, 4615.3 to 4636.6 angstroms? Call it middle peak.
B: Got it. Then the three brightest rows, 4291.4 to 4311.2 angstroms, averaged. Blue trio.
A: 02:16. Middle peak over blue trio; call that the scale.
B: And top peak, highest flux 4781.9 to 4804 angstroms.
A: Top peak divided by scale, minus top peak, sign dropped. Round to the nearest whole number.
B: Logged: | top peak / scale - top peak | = 1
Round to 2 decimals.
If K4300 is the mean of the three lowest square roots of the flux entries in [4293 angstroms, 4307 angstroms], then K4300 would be 4.62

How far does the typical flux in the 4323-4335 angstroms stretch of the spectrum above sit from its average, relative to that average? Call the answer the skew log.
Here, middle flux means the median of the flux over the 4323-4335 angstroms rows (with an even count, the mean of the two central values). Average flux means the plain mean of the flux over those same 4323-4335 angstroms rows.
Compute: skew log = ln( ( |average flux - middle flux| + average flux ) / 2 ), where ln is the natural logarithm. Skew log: 2.35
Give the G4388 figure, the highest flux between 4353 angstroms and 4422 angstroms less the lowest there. 5.1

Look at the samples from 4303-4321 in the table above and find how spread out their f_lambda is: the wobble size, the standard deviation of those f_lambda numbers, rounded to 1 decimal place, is 1.3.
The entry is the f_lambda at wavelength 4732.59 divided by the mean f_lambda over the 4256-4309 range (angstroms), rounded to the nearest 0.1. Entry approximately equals 1.3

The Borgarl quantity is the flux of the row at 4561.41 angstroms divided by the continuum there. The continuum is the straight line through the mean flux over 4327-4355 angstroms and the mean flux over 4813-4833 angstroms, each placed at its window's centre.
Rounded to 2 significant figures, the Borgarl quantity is 0.99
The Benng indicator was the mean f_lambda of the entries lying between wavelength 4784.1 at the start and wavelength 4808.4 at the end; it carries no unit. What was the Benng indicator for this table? 19.5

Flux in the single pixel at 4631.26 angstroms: 22.6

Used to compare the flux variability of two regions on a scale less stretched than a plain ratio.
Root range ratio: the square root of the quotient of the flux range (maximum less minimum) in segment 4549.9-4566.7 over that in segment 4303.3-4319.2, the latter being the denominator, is 0.93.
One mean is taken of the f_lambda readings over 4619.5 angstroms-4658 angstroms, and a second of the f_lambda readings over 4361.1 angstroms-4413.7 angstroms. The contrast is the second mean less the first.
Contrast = -0.71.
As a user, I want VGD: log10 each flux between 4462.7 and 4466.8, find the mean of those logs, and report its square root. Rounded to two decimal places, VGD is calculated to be 1.15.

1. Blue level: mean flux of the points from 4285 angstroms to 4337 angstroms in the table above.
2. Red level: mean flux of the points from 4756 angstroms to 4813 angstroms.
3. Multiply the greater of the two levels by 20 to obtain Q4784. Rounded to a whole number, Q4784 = 445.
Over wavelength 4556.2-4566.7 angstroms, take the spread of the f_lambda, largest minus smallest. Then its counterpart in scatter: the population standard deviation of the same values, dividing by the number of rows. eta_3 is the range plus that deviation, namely 2.7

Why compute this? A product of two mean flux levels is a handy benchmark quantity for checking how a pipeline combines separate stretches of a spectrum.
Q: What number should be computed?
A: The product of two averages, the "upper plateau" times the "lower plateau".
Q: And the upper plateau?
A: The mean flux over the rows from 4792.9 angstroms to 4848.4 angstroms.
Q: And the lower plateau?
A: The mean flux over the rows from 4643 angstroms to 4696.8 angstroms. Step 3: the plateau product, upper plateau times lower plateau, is 426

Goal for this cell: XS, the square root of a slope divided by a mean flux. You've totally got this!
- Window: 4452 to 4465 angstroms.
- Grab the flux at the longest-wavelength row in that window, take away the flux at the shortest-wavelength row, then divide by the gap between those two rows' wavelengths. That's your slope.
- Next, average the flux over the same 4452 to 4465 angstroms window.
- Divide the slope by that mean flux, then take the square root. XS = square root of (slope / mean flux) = 0.11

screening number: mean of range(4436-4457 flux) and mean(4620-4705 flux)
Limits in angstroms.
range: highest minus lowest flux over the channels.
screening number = 13.2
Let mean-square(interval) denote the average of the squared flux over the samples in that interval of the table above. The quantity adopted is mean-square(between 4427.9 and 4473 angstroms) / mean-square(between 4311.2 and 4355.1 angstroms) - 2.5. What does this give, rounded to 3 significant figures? -1.68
